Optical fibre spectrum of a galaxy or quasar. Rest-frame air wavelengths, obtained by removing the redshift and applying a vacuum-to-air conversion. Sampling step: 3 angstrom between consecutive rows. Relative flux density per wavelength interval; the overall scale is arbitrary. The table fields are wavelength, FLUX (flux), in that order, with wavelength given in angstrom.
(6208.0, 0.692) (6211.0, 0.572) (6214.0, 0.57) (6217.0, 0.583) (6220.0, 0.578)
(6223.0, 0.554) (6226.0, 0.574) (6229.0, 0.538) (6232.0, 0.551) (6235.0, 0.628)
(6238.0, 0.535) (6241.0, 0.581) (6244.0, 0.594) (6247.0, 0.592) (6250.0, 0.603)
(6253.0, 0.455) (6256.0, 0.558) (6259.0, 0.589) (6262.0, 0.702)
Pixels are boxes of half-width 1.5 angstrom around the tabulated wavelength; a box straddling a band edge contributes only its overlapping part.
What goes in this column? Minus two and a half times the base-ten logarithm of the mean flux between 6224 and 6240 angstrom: 0.619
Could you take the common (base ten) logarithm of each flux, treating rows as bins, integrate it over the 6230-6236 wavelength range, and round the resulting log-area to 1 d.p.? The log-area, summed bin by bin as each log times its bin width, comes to -1.4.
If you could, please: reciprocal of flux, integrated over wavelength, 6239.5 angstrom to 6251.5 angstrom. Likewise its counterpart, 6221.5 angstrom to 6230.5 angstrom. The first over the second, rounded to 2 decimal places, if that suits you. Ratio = 1.25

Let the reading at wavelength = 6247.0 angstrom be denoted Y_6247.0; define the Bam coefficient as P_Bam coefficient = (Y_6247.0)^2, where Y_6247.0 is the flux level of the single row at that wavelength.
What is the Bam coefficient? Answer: 0.35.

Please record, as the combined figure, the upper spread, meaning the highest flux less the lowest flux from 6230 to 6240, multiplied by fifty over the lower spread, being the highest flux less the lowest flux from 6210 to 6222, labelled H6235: 358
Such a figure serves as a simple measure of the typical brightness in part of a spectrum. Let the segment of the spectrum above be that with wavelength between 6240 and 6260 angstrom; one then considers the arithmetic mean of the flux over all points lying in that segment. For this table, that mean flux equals 0.567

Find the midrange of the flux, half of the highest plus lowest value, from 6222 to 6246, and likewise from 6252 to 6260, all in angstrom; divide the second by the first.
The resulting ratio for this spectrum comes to 0.90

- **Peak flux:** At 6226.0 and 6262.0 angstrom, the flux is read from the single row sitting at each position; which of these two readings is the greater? 0.702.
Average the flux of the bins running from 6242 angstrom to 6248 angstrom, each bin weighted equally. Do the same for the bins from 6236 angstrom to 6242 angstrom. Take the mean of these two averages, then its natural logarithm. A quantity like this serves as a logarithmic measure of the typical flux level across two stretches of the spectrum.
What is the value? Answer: -0.55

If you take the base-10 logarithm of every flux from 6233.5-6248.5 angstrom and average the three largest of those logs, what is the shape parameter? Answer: -0.219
